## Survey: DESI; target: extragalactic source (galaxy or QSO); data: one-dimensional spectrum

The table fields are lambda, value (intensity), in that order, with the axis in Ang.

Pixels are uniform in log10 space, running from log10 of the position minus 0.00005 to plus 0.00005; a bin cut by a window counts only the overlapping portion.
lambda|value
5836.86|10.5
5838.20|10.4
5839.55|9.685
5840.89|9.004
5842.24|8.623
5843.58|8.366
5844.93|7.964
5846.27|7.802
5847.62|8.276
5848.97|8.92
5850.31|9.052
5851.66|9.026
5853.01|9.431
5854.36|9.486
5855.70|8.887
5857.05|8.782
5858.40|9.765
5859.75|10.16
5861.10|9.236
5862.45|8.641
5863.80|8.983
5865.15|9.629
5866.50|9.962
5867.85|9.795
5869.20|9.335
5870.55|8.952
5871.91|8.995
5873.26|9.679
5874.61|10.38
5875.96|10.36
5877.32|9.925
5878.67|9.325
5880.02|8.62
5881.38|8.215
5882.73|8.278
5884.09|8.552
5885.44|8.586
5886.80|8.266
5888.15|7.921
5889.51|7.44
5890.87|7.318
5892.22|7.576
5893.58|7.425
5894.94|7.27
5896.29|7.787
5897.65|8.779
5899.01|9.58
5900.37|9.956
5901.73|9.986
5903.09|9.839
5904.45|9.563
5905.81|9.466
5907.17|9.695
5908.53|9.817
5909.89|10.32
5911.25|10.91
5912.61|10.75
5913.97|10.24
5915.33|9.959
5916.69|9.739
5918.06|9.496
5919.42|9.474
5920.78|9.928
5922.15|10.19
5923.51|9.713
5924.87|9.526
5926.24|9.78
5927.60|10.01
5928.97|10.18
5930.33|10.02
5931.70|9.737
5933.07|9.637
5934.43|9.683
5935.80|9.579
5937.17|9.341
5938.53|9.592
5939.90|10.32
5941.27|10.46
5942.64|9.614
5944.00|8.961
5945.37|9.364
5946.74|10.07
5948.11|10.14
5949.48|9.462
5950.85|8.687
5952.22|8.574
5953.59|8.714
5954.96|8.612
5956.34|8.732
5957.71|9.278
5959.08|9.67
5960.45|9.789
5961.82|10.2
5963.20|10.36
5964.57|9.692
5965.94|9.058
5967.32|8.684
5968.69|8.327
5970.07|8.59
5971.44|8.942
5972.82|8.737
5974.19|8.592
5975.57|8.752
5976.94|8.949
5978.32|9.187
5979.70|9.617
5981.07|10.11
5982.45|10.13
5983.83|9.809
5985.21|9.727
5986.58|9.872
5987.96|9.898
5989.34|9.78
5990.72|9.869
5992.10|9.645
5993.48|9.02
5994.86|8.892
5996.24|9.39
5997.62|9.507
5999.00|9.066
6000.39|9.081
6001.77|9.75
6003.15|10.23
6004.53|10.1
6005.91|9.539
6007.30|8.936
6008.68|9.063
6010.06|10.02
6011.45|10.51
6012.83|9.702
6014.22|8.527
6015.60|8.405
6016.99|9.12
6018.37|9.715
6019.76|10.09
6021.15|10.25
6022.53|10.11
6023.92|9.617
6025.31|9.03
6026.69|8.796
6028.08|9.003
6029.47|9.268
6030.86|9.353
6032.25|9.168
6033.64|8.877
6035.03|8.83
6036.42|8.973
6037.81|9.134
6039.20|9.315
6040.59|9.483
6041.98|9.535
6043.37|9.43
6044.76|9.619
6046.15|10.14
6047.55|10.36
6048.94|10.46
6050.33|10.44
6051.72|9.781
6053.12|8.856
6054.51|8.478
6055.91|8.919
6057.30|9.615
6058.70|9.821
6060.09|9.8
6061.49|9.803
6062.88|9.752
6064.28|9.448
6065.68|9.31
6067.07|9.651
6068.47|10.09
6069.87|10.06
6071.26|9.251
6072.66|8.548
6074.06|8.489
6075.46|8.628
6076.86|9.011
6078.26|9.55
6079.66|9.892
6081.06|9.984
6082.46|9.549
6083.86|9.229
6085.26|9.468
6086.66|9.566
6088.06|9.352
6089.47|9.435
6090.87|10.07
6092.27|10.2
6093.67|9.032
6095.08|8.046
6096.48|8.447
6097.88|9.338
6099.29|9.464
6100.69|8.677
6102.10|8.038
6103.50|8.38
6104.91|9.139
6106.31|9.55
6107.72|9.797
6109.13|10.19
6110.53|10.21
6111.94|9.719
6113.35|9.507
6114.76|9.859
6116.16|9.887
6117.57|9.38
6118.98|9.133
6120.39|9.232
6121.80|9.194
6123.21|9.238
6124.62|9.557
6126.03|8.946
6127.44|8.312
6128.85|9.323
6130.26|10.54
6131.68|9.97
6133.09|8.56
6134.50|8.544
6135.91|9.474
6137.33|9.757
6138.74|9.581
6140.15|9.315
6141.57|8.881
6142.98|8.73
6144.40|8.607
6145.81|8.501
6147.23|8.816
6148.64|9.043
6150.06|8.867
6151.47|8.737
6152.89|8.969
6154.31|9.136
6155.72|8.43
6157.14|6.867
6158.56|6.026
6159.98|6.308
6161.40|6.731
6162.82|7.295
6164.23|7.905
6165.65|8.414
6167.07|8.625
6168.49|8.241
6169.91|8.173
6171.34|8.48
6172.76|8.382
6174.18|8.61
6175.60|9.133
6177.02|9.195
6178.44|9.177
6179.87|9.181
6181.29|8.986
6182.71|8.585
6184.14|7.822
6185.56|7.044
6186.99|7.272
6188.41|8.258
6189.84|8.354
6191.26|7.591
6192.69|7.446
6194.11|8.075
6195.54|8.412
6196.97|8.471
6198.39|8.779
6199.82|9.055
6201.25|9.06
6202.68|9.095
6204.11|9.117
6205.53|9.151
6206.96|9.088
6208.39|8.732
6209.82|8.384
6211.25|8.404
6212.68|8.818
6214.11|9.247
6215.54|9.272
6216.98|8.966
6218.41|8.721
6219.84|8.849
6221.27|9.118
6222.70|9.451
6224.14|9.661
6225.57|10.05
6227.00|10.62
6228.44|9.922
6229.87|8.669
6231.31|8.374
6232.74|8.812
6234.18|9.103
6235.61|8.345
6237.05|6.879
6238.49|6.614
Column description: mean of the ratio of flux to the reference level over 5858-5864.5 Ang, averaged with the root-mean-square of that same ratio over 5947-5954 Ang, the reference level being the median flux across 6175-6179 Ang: 1.01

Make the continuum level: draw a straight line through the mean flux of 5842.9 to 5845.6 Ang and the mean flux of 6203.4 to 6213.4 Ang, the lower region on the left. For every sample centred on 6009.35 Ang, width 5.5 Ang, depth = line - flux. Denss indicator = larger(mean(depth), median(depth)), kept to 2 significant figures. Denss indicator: -1.1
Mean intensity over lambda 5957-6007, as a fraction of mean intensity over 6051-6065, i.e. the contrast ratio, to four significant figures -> 1.001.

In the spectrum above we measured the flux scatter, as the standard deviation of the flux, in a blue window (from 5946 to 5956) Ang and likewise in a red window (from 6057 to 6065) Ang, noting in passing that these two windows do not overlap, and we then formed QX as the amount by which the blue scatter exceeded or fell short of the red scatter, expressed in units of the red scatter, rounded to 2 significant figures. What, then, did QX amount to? 3.8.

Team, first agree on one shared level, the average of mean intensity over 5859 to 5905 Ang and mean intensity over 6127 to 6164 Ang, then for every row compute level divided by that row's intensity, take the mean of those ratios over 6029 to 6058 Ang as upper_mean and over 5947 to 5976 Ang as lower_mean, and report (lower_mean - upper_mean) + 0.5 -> 0.53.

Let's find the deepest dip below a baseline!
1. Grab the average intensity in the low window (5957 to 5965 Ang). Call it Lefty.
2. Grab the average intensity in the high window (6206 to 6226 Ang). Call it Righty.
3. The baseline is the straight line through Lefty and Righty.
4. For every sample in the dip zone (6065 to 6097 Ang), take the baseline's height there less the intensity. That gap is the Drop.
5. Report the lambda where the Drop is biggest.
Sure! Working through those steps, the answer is 6095.08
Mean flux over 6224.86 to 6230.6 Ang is 9.8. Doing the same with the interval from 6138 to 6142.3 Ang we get 9.3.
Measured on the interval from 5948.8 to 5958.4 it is 8.9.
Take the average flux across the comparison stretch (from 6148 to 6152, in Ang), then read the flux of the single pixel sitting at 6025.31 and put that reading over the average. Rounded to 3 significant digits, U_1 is 1.02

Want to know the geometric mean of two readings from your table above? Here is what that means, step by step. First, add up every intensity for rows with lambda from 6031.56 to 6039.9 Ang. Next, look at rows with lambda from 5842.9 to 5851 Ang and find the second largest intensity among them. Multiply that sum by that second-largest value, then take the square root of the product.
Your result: 22.0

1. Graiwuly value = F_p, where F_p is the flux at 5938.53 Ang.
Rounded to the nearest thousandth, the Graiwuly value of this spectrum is 9.592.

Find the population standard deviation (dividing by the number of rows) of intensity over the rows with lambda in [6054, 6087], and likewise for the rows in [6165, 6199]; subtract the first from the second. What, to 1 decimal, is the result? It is 0.1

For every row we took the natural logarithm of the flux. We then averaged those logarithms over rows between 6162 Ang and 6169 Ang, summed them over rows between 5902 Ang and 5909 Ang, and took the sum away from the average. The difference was -9.3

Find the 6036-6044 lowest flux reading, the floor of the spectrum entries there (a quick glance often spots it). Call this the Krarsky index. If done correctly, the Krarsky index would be 8.973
